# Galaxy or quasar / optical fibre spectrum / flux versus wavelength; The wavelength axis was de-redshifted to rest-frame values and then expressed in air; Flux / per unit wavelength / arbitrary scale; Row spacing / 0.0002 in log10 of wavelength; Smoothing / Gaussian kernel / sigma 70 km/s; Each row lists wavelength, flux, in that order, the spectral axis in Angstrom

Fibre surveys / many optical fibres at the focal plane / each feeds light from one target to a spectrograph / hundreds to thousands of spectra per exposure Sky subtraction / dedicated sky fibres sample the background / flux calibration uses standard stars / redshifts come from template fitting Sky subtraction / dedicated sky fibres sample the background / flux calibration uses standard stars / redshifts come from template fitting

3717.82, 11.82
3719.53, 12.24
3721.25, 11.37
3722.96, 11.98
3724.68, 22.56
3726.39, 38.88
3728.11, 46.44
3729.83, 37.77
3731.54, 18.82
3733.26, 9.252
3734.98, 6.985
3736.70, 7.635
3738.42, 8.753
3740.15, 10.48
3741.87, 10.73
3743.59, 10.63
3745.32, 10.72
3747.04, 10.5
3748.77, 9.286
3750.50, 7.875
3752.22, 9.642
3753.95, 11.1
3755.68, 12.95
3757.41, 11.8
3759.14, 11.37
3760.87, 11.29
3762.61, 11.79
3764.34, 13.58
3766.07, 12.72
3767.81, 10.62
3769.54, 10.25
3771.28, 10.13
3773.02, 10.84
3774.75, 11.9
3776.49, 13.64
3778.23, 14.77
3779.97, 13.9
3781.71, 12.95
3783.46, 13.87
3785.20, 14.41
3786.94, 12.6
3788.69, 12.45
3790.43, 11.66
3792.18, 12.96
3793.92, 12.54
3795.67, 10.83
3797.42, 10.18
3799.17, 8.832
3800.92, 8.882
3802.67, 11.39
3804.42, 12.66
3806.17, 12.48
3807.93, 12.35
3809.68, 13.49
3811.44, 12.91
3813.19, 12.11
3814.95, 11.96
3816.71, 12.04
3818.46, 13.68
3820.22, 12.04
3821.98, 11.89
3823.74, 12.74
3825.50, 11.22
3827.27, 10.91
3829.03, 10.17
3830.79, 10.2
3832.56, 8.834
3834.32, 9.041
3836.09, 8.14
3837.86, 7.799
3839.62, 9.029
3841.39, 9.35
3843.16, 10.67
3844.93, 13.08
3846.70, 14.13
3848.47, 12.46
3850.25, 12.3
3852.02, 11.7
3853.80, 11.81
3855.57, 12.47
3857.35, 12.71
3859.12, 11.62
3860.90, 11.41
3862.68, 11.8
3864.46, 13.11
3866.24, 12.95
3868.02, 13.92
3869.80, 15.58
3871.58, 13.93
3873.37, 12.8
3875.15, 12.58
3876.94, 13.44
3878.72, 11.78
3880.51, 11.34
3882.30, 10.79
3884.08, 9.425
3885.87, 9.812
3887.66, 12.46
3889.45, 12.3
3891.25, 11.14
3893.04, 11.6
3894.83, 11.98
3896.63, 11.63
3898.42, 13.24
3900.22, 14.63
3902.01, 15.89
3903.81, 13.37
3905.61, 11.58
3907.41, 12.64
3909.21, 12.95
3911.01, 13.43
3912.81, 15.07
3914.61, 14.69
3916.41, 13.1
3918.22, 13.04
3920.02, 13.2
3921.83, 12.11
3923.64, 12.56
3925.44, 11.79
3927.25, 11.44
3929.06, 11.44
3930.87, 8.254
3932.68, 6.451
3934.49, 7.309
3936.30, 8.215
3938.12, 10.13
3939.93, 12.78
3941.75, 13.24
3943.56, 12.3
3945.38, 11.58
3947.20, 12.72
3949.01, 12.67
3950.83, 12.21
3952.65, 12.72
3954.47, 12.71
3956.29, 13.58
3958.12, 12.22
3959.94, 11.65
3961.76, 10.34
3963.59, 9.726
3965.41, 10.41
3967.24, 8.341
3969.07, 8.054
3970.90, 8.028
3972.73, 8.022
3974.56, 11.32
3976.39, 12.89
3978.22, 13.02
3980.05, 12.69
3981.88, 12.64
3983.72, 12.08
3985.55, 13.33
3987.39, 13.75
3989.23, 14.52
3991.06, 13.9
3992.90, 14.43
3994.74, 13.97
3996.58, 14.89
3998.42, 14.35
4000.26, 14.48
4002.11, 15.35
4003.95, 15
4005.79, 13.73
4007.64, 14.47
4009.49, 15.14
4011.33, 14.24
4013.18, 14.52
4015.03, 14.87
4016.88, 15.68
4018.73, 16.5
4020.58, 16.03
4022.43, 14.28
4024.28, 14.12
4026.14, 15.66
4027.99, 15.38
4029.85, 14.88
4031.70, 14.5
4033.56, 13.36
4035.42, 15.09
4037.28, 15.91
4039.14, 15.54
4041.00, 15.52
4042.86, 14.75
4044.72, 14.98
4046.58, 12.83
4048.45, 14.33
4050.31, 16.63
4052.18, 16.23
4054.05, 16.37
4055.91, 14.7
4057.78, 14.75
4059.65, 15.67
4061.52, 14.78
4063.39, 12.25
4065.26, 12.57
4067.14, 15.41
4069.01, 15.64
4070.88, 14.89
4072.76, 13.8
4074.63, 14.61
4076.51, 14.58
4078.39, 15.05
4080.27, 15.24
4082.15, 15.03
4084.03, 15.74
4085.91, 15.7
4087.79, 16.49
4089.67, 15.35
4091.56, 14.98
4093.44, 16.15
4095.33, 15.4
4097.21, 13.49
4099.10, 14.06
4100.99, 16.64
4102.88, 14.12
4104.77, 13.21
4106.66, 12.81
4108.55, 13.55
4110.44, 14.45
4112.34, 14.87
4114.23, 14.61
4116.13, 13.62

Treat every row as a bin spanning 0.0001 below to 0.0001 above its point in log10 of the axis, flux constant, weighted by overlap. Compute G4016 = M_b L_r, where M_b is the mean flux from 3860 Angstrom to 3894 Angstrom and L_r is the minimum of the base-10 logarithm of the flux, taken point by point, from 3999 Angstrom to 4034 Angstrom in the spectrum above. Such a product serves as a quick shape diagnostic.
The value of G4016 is 13.8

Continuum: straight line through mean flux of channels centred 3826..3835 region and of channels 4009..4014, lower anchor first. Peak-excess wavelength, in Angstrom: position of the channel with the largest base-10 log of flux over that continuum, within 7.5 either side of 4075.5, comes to 4069.01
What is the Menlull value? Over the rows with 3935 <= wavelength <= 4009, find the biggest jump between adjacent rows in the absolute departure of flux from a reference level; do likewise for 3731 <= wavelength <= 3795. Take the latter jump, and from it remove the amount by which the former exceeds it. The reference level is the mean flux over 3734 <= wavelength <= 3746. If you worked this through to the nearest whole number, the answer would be 16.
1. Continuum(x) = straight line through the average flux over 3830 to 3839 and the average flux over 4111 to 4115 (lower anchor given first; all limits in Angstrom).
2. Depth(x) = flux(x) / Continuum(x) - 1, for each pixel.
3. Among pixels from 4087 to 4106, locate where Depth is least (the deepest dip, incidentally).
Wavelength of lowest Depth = 4104.77 Angstrom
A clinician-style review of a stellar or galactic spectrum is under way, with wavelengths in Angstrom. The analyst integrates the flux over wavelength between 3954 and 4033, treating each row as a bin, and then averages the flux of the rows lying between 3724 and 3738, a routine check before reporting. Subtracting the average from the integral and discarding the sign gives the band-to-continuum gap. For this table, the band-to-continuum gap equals 1025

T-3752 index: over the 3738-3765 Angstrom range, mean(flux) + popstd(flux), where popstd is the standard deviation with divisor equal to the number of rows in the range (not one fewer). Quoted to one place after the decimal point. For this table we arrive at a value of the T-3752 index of 12.2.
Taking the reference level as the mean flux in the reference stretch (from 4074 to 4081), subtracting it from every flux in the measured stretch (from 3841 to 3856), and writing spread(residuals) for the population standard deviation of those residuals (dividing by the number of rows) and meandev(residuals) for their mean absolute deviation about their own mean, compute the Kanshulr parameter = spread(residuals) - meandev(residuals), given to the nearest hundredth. 0.31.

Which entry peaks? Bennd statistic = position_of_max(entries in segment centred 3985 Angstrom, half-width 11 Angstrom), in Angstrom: 3989.23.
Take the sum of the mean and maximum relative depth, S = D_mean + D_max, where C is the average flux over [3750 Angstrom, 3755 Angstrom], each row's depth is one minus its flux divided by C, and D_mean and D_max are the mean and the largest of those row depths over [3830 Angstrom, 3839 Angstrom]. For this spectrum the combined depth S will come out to 0.3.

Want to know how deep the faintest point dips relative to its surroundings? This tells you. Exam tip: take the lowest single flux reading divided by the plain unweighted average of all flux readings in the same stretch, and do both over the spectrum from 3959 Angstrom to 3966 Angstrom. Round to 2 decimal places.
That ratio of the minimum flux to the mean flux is 0.92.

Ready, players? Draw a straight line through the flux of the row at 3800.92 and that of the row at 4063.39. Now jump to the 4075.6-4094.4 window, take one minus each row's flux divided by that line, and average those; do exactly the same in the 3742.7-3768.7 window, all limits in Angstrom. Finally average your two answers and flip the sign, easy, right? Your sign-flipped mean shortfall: 0.28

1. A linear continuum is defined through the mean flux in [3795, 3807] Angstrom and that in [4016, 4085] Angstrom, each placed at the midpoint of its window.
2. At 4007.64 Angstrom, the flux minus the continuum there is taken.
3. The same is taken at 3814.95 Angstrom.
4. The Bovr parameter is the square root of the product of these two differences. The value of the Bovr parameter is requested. 0.48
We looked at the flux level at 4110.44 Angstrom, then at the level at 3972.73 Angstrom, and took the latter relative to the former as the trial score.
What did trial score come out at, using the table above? 0.56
